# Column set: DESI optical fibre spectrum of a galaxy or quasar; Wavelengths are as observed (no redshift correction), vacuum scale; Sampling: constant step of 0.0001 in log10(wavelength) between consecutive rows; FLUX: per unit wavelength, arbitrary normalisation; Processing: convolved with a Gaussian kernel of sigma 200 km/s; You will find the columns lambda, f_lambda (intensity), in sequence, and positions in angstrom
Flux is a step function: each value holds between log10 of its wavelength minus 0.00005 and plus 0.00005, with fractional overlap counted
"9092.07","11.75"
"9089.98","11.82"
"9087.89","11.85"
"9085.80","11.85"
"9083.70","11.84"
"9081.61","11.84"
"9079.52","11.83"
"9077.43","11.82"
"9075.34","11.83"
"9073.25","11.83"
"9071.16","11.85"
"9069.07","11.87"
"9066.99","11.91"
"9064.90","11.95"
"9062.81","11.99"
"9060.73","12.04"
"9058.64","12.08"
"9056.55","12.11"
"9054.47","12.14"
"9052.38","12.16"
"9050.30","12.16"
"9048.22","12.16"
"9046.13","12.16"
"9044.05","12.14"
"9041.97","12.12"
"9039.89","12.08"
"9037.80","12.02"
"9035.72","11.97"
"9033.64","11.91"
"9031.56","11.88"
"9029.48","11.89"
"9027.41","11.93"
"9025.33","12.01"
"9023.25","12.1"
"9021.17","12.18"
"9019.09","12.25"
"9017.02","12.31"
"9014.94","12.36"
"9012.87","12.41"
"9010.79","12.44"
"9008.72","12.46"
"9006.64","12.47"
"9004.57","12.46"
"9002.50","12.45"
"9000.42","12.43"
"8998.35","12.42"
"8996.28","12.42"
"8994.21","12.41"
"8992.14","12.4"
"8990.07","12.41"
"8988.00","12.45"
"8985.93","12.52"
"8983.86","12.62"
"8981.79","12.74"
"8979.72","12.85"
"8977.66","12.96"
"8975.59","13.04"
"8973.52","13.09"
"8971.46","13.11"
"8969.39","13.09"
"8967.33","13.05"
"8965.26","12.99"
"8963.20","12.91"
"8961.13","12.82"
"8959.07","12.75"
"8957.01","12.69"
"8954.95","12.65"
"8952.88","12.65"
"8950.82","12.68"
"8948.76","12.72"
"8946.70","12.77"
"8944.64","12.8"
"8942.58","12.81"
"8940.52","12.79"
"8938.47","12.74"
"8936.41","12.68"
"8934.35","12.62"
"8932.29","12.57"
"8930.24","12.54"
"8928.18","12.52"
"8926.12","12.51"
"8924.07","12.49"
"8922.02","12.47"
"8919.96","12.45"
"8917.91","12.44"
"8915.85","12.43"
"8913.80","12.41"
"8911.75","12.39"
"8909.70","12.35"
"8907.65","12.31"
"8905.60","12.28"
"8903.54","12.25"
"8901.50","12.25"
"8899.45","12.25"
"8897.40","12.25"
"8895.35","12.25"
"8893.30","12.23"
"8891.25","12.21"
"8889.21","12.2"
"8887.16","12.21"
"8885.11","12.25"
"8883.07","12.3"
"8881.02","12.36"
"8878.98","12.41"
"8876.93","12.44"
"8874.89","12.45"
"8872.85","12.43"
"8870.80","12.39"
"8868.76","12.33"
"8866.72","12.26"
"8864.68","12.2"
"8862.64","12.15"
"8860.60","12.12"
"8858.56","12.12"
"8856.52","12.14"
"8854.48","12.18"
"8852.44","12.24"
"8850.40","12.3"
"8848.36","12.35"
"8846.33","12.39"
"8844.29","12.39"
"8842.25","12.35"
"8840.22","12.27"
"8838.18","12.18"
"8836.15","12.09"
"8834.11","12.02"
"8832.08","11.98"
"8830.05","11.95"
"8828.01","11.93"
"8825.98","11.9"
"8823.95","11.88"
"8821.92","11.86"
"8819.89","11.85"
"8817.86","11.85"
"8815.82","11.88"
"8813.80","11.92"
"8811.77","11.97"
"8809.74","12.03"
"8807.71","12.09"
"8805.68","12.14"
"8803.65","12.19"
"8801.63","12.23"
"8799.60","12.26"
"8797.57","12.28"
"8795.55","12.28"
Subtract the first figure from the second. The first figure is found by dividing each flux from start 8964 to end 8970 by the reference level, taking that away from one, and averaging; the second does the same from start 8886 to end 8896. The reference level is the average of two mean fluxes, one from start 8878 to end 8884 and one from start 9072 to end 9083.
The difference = 0.07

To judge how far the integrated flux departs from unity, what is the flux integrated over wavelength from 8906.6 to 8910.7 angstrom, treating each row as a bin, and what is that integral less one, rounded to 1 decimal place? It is 49.6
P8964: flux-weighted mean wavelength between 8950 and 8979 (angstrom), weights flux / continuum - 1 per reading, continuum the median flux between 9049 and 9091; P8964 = 8965.5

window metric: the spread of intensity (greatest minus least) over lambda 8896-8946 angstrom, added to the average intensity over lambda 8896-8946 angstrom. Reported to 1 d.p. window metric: 13.0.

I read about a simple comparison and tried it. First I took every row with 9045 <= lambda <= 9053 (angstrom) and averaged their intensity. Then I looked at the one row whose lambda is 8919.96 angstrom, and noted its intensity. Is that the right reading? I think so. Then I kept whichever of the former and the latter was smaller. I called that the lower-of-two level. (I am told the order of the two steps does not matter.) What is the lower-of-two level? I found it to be 12.2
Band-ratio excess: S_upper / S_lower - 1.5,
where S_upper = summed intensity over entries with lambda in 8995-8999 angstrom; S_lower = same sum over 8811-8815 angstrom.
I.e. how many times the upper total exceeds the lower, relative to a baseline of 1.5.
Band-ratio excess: -0.460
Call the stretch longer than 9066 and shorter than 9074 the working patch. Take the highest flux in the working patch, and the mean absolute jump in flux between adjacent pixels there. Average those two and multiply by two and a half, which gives 14.9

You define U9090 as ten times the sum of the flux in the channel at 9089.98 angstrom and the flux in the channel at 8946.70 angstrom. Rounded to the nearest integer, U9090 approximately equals 246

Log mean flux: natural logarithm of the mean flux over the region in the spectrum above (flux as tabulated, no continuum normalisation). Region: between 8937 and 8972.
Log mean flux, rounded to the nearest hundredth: 2.55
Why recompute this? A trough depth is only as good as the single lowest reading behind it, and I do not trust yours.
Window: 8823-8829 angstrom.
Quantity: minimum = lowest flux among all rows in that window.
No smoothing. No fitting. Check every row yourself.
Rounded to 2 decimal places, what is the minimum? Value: 11.88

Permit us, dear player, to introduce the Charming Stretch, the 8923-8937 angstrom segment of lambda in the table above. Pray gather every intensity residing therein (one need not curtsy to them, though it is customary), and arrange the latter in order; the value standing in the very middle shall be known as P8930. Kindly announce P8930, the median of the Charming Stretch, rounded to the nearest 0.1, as 12.5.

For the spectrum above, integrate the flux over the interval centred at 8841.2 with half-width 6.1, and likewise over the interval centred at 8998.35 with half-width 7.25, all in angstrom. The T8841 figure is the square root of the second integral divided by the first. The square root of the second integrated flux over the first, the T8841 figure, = 1.10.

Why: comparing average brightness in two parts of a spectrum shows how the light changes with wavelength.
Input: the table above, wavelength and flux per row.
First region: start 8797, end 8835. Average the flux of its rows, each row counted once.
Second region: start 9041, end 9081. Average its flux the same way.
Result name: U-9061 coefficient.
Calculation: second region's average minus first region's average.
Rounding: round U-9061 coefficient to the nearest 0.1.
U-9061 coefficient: 0.0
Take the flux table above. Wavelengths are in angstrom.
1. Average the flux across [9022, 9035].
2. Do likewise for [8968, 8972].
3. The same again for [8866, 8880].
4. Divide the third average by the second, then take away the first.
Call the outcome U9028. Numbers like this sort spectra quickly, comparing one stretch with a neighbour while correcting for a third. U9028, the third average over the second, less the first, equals -11.0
